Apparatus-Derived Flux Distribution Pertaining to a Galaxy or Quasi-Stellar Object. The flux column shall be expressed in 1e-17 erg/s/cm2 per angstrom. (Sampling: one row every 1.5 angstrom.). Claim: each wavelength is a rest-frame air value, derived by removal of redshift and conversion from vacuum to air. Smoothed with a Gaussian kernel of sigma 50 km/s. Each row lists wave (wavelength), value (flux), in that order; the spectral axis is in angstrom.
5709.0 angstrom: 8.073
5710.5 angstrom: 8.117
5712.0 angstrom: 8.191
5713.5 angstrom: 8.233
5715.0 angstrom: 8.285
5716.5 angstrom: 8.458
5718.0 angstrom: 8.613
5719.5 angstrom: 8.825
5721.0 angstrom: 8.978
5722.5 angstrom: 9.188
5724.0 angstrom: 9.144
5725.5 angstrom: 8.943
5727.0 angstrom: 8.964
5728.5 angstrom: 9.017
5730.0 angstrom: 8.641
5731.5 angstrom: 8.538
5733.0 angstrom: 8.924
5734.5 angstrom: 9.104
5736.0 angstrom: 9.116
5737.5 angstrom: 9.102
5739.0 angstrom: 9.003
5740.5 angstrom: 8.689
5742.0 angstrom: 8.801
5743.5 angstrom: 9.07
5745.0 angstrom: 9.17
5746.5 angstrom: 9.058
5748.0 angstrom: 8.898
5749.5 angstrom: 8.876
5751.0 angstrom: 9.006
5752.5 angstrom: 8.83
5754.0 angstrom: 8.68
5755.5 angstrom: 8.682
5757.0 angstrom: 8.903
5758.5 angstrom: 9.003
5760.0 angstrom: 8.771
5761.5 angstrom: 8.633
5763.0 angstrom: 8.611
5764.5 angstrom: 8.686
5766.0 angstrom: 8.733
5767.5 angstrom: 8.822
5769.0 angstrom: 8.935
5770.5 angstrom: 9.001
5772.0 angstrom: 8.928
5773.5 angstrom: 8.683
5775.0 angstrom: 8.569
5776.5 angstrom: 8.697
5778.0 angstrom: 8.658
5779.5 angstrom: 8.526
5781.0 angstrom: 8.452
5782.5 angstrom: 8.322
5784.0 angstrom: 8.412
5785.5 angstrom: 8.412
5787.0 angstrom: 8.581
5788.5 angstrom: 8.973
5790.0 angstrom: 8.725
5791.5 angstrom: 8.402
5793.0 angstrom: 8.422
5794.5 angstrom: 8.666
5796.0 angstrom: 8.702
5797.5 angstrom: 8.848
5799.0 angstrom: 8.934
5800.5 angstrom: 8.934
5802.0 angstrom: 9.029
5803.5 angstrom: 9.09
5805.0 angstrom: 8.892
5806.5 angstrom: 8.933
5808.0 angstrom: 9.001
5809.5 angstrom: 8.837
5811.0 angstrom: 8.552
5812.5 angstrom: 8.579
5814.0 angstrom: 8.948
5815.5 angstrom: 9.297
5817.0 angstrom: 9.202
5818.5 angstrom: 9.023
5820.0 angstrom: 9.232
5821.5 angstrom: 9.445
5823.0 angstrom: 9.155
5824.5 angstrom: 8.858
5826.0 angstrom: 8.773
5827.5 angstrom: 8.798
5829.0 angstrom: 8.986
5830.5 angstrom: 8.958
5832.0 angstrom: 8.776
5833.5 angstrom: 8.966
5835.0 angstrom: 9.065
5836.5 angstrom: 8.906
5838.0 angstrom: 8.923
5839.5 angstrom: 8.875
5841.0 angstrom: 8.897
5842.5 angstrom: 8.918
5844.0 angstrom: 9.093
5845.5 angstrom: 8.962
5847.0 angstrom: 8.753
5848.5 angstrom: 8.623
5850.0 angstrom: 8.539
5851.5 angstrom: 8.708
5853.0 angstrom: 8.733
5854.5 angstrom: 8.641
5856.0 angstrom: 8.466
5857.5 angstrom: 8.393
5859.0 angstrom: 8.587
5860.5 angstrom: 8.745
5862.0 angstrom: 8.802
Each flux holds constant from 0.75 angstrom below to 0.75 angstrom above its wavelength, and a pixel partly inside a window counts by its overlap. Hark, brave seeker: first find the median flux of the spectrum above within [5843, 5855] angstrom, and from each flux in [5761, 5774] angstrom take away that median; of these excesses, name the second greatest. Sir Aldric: 0.21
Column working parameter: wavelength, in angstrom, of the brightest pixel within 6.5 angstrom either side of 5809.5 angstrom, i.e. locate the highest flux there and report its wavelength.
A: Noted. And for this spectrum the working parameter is 5815.5 angstrom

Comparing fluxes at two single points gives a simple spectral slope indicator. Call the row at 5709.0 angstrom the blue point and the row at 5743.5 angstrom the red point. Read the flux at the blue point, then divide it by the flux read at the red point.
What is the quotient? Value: 0.89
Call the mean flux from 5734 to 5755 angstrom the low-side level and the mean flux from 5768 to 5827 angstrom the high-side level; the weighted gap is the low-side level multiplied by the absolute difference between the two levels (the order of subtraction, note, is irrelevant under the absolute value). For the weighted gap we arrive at 1.3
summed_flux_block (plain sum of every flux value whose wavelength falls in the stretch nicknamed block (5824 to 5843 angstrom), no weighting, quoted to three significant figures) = 116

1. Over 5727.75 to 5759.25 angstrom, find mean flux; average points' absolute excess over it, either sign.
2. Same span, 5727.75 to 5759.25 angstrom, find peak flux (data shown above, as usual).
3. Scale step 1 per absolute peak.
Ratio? 0.016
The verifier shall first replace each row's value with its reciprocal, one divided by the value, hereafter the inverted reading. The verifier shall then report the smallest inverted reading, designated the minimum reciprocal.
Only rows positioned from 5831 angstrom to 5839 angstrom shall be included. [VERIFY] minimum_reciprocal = 0.110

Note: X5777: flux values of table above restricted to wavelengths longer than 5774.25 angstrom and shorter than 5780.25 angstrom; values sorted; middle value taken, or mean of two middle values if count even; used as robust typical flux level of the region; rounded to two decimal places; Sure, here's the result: 8.61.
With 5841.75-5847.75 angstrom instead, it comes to 8.94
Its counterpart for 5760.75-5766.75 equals 8.66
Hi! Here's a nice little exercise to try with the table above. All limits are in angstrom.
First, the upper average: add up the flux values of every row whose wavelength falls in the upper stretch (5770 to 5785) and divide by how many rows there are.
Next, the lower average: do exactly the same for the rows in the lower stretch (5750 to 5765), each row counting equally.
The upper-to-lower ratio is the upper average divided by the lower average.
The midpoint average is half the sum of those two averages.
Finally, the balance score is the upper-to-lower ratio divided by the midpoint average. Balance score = 0.113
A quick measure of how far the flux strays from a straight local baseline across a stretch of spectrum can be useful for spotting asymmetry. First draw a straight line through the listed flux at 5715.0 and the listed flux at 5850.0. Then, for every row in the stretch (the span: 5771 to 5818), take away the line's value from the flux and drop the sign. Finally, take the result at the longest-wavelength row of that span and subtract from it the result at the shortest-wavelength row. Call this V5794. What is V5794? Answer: 0.2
